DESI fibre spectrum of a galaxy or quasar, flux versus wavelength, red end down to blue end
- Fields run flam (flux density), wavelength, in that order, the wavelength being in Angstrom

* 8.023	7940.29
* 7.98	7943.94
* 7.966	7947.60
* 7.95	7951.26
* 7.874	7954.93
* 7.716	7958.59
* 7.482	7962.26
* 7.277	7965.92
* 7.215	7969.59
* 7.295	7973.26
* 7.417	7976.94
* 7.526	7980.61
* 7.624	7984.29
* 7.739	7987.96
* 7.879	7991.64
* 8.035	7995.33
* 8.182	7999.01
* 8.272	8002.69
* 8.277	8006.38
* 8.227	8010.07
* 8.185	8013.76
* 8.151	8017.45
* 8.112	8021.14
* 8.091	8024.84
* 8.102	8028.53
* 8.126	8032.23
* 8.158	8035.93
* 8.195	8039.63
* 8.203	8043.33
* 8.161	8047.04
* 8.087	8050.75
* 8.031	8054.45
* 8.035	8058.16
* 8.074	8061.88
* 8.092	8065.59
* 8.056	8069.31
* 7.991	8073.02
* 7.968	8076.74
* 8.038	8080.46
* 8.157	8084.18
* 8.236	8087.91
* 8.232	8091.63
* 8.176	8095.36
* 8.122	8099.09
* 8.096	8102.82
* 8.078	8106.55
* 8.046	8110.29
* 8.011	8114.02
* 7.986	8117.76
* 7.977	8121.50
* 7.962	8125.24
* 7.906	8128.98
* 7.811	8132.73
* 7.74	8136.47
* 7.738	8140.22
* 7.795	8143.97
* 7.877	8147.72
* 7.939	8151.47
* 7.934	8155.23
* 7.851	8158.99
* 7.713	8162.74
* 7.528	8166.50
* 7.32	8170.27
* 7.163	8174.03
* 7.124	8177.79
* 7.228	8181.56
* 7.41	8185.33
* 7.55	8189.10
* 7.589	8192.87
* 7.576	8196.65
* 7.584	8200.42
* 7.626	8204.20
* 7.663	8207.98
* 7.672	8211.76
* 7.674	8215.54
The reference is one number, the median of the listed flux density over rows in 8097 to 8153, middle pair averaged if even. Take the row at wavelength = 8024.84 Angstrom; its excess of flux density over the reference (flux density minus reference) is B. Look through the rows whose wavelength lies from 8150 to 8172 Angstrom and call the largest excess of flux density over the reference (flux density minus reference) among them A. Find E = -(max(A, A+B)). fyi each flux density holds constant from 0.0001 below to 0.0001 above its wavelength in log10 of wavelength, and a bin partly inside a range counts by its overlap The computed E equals -0.11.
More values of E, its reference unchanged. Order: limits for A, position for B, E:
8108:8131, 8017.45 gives -0.27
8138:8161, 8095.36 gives -0.19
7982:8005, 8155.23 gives -0.31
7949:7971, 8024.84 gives -0.12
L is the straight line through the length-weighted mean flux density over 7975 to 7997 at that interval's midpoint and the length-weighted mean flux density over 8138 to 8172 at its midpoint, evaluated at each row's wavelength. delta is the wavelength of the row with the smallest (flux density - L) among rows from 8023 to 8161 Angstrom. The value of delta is 8140.22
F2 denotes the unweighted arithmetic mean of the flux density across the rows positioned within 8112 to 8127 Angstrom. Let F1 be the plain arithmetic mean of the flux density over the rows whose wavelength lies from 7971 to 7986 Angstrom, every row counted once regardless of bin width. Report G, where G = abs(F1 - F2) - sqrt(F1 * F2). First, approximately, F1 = 7.47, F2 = 7.98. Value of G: -7.20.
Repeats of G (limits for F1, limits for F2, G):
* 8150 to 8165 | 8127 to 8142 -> -7.77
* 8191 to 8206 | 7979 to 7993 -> -7.54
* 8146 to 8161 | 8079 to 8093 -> -7.77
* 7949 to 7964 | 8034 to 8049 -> -7.54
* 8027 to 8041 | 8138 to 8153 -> -7.68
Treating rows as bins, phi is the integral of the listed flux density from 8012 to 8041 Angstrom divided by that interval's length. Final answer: 8.14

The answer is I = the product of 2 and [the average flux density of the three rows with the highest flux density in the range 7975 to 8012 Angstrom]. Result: 16.5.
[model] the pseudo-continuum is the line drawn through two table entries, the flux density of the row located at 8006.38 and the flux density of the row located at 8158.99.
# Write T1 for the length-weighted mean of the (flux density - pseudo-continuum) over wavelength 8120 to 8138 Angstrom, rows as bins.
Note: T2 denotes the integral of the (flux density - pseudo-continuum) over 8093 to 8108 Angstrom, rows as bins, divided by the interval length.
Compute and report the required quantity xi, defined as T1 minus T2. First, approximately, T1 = -0.05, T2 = 0.1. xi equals -0.16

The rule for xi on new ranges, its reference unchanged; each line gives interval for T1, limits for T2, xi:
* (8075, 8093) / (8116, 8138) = 0.11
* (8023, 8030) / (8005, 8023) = -0.06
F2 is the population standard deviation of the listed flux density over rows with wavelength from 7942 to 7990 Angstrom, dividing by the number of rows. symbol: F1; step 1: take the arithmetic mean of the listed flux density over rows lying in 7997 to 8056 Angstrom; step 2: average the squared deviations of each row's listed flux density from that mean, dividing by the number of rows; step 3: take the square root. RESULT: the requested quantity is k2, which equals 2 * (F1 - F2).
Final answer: -0.4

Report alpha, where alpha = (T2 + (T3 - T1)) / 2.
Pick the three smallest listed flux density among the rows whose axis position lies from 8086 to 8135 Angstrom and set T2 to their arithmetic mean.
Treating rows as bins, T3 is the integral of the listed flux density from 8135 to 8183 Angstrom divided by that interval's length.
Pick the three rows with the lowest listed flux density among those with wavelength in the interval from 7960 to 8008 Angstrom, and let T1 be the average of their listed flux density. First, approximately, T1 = 7.26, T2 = 7.9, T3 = 7.61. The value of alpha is 4.12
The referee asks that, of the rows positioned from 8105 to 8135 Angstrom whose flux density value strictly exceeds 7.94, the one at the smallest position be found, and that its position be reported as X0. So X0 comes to 8106.55 Angstrom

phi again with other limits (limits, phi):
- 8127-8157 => 7.84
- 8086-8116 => 8.12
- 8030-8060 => 8.12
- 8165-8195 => 7.36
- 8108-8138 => 7.93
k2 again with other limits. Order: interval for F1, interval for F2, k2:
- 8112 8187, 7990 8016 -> 0.3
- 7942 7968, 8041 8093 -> 0.3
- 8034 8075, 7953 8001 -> -0.4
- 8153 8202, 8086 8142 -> 0.2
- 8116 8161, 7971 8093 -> -0.3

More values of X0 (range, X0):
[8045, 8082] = 8047.04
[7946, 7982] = 7947.60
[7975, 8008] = 7995.33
